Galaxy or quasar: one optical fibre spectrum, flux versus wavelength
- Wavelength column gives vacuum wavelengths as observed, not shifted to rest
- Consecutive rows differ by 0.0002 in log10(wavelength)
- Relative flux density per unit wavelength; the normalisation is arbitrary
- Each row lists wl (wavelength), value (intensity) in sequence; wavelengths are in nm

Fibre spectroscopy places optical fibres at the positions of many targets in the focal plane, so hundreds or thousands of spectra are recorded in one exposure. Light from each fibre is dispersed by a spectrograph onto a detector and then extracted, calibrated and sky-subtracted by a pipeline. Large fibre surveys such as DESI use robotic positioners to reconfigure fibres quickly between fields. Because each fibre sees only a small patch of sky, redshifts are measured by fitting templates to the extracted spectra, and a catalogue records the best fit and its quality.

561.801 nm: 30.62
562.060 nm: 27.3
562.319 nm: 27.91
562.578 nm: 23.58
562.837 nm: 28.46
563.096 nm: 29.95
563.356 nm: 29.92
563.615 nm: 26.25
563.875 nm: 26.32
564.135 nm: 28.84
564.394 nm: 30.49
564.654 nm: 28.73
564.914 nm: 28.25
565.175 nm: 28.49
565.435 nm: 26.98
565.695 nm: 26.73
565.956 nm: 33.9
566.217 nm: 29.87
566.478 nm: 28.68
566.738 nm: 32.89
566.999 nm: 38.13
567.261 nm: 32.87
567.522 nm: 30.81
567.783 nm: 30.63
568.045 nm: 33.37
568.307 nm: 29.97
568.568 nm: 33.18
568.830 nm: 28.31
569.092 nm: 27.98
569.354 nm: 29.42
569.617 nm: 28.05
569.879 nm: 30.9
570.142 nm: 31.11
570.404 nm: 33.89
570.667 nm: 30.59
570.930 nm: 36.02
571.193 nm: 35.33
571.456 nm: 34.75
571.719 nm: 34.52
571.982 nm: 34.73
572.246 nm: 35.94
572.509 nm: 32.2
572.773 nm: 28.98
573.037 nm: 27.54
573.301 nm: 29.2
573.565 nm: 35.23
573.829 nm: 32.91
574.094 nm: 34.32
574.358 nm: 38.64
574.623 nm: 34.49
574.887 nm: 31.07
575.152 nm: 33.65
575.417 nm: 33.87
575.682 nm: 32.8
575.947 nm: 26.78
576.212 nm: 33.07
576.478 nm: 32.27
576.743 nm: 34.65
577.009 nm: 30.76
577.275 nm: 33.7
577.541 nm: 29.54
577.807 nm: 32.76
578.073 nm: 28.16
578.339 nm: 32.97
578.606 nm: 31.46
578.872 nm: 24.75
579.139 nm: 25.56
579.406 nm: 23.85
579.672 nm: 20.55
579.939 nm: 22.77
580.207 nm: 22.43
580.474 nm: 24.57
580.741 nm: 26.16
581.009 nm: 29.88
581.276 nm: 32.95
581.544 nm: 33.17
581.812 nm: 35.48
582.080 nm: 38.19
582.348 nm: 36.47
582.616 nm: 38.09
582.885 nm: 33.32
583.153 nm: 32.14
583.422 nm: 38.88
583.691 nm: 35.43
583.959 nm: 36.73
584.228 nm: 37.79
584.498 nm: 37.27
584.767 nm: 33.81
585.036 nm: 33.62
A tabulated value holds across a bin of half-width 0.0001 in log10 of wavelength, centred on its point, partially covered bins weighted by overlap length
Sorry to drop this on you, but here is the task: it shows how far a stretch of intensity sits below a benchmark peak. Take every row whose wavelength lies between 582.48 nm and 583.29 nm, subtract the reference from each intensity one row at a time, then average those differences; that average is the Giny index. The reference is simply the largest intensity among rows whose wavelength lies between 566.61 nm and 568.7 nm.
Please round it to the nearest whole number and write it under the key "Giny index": -4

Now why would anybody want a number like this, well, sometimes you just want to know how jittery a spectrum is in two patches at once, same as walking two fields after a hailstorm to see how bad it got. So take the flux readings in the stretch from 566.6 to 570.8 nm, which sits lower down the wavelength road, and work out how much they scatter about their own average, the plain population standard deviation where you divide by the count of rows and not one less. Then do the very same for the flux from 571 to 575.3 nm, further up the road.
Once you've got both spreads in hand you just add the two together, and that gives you 5.4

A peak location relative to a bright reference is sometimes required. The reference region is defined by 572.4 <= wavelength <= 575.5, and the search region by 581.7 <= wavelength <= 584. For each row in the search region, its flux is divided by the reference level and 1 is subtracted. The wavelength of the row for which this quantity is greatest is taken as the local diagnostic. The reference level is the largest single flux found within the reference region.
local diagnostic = 583.422 nm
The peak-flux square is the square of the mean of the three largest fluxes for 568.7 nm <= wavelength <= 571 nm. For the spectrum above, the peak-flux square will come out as 1134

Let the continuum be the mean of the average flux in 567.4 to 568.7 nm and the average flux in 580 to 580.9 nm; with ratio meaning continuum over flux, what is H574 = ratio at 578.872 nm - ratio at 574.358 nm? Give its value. 0.41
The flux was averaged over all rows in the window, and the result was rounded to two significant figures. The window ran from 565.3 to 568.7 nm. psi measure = 31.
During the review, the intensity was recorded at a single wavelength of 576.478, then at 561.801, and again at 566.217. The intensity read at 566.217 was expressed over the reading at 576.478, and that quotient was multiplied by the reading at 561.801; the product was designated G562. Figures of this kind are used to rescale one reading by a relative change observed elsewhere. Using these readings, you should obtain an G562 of 28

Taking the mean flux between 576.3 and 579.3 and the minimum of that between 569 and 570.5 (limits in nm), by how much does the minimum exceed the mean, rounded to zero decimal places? -3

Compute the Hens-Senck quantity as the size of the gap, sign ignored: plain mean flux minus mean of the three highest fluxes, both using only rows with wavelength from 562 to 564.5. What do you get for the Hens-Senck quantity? 2.22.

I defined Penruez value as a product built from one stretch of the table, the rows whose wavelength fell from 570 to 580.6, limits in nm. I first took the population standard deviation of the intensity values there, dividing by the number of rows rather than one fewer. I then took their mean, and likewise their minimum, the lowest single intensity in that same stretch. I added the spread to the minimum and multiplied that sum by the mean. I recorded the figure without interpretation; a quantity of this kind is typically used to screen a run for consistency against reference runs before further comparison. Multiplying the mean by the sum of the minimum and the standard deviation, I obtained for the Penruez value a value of 771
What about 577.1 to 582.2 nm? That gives 735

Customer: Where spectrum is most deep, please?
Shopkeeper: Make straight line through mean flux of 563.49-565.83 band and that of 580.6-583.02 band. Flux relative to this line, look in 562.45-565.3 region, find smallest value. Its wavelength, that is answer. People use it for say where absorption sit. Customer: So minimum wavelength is 562.578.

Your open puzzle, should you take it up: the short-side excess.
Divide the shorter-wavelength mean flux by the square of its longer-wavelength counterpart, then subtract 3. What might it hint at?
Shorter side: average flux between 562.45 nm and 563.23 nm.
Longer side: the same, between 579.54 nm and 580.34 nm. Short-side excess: -2.943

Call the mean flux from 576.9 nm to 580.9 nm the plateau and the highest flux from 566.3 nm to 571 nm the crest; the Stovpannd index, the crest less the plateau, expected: 11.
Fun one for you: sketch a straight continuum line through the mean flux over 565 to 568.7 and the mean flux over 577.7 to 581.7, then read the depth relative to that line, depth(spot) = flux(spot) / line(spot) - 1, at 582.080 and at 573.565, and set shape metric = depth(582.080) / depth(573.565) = 2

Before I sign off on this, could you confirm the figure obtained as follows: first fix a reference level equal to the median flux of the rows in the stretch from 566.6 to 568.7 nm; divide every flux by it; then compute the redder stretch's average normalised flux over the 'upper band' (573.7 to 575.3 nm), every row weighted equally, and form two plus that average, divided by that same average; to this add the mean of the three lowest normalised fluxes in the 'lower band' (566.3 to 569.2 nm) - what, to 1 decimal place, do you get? 3.8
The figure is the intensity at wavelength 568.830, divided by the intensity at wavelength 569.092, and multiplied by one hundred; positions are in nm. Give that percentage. 101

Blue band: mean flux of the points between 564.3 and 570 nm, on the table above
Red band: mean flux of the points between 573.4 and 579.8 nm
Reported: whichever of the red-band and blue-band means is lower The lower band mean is 30.4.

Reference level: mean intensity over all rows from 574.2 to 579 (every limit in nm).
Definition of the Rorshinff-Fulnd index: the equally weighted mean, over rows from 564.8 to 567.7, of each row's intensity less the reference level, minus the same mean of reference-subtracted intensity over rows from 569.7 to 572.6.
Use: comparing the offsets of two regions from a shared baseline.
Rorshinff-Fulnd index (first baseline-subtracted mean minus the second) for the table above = -2.9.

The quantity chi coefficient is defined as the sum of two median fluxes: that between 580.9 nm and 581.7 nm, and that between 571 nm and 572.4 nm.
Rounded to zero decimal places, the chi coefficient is 68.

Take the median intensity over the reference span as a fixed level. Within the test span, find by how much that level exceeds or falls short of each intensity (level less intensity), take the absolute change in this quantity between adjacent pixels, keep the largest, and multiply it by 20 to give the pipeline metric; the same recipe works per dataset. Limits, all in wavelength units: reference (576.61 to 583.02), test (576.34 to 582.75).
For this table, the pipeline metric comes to 134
